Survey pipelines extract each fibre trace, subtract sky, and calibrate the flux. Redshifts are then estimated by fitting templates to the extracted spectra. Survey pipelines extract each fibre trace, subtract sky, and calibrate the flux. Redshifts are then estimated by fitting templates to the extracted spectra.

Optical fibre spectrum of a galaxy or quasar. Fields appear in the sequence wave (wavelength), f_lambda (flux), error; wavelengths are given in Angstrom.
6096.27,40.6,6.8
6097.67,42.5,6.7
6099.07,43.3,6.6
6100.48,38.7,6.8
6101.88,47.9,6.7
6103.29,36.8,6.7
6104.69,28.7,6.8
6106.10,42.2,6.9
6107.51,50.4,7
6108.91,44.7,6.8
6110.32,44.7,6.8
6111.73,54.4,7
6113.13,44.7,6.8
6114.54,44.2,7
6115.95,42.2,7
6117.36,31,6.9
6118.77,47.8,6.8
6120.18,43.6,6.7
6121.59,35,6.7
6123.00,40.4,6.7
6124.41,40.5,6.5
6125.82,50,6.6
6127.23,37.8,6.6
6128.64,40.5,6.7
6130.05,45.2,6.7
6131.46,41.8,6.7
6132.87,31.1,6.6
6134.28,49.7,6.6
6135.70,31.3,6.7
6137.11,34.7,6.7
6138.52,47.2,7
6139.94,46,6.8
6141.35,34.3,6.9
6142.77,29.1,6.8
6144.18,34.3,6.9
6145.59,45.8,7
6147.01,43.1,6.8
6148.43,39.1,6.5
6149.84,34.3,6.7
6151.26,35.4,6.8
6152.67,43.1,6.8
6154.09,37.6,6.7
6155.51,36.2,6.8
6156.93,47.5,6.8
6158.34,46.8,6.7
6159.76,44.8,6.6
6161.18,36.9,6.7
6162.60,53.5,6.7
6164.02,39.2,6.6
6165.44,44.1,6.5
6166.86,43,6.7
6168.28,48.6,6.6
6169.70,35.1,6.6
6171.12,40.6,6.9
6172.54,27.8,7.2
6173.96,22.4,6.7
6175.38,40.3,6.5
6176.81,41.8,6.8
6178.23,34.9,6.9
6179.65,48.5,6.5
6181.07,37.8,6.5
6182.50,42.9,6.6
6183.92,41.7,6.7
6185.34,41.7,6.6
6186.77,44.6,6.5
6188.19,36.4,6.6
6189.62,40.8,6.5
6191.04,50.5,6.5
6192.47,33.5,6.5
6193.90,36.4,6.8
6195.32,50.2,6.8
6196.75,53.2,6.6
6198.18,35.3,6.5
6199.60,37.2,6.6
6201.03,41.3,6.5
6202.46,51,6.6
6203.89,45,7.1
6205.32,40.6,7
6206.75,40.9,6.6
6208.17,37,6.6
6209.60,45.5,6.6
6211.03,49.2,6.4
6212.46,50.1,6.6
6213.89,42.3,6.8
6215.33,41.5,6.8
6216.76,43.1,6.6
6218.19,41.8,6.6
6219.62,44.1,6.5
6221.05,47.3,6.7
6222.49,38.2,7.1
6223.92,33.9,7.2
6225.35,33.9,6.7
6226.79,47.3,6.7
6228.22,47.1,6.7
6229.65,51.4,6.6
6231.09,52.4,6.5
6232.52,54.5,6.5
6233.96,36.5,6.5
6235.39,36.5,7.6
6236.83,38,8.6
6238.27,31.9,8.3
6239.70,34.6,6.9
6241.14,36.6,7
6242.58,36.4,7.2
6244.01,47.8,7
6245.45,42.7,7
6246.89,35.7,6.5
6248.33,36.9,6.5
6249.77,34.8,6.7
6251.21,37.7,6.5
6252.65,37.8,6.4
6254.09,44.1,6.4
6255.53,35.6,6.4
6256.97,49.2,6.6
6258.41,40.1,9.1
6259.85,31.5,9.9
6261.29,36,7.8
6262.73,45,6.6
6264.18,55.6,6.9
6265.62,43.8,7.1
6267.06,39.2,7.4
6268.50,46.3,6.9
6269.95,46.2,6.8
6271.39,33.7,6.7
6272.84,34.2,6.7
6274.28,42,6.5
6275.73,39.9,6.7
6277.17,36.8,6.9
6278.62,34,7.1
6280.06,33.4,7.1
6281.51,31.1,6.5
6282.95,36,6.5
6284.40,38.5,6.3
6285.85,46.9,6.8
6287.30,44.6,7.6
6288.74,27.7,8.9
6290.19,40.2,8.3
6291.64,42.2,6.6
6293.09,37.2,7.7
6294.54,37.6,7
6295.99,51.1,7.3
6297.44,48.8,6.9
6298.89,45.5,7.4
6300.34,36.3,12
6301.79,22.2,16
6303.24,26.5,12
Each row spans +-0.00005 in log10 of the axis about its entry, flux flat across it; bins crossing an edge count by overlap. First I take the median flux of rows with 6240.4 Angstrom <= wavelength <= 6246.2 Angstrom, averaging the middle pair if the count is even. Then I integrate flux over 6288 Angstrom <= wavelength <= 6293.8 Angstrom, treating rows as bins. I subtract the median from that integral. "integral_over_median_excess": 174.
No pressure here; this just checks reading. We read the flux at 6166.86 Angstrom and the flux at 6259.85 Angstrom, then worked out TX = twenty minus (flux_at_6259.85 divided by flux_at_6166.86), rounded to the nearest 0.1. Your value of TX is 19.3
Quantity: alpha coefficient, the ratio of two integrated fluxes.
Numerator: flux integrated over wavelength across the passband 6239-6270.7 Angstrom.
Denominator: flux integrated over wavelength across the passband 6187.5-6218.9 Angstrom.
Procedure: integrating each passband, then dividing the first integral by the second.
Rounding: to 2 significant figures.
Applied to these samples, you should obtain 0.96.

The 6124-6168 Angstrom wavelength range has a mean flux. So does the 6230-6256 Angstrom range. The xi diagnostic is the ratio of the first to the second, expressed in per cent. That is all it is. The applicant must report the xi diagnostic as 103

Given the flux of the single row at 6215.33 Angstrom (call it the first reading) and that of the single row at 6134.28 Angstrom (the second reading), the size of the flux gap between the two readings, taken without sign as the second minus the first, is 8.2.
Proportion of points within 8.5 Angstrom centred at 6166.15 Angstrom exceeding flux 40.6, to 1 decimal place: 0.7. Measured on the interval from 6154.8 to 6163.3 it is 0.7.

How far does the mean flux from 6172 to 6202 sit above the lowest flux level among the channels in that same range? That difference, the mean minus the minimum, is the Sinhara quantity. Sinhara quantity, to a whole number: 18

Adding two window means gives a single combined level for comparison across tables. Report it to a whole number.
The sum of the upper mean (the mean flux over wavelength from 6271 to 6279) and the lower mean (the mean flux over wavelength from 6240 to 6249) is 76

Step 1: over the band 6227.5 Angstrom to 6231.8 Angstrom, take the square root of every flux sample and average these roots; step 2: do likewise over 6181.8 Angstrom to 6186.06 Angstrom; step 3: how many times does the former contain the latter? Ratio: 1.093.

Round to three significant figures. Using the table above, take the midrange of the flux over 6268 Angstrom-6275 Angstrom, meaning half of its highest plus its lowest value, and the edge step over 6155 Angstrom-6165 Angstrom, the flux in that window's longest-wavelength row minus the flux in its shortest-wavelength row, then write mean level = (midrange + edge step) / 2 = 21.5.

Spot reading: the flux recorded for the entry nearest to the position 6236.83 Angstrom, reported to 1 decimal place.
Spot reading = 38.0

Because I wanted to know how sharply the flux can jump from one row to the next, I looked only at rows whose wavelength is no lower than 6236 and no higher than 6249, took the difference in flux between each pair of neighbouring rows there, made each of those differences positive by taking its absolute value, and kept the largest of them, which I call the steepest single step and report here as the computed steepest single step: 11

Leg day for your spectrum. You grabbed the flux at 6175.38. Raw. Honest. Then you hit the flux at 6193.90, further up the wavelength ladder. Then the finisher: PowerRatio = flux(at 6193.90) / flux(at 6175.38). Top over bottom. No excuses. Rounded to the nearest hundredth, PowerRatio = 0.90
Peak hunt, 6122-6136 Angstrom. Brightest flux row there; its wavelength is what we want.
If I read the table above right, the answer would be 6125.82 Angstrom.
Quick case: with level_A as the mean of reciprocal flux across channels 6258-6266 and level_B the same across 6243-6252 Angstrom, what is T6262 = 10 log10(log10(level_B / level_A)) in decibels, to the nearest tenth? -16.8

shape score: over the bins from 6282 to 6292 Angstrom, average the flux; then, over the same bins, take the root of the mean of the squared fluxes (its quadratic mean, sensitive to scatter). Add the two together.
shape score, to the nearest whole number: 79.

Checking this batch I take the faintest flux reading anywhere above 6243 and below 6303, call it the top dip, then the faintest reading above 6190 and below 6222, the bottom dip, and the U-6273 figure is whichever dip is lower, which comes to 22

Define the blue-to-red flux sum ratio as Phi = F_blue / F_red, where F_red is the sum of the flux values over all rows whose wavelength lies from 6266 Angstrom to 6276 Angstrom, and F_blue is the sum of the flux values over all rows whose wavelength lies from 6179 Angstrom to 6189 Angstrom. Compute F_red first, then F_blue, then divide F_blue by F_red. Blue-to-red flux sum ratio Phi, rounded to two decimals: 1.04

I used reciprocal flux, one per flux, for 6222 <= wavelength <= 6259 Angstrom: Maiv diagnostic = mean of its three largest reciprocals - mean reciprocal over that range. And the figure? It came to 0.0048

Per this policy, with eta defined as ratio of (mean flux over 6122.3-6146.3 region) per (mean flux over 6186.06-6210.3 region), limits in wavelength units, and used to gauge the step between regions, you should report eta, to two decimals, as 0.94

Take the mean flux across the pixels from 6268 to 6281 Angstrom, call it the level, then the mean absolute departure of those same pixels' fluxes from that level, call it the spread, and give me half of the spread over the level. 0.059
